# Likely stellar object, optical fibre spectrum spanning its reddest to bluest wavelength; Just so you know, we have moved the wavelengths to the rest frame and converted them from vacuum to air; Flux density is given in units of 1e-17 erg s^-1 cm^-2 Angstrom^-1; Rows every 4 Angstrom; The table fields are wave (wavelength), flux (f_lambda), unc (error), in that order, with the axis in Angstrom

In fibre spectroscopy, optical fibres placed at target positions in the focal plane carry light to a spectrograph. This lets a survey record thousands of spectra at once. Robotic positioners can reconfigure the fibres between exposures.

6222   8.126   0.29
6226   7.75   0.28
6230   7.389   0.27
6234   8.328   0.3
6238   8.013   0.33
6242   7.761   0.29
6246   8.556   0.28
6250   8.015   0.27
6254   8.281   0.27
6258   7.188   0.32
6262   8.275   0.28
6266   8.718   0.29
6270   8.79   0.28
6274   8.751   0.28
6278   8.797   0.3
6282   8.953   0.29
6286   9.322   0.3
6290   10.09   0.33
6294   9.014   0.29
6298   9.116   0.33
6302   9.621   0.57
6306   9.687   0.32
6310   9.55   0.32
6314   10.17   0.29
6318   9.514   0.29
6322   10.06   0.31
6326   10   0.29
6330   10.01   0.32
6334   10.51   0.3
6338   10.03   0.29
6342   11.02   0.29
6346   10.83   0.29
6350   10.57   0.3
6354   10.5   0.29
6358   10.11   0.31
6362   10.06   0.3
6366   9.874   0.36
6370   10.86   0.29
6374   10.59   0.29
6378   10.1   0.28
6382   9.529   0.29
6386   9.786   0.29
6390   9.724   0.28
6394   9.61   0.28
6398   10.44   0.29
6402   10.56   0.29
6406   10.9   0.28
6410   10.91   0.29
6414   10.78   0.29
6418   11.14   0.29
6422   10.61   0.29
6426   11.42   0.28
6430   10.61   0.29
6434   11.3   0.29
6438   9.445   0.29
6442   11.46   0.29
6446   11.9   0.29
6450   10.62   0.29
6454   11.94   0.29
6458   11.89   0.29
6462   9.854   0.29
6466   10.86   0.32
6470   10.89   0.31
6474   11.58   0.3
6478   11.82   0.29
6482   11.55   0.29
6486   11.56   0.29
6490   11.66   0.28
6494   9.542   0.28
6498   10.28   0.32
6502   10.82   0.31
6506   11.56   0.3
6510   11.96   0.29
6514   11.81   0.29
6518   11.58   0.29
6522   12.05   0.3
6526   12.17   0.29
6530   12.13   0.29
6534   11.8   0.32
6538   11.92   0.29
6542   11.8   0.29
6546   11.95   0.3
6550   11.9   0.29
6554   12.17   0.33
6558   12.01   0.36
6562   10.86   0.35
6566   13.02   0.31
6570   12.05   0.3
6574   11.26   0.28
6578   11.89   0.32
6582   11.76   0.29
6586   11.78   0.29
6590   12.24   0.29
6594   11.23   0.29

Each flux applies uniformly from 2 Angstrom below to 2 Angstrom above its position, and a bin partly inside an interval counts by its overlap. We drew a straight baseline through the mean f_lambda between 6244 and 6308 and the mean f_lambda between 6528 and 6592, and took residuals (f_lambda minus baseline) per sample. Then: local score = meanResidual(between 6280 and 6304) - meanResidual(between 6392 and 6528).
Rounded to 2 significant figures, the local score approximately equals 0.087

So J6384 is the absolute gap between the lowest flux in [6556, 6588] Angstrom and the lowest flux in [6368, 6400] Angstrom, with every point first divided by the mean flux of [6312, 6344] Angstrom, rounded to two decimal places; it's 0.13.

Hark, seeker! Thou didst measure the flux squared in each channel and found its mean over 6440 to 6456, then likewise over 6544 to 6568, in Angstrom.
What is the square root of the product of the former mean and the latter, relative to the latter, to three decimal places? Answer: 0.958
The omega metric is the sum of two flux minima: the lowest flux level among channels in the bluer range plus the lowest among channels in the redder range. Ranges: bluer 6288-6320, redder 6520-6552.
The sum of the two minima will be 20.8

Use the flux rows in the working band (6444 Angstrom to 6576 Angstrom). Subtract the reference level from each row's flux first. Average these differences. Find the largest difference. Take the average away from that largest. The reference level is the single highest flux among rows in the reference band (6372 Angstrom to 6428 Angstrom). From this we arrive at 1.48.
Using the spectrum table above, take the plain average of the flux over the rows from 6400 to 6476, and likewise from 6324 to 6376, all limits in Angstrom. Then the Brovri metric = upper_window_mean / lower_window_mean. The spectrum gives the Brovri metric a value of 1.06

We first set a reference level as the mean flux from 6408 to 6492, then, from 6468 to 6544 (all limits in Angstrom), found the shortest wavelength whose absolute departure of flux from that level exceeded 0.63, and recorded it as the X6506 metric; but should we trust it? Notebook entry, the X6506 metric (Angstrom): 6478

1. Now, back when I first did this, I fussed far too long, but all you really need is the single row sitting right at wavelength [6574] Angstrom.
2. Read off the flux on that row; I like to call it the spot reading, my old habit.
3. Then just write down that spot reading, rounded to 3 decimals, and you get 11.260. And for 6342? 11.020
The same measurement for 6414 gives 10.780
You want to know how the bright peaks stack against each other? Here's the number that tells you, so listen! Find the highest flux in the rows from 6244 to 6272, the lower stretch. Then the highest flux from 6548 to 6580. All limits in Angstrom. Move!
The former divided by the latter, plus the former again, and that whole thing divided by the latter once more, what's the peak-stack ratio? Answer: 0.73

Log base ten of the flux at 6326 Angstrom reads 1.00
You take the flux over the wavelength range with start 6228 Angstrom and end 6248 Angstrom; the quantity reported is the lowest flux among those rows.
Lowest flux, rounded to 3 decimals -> 7.389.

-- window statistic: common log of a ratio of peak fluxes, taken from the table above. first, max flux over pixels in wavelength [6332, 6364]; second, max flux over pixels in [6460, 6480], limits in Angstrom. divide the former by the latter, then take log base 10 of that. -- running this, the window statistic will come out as -0.030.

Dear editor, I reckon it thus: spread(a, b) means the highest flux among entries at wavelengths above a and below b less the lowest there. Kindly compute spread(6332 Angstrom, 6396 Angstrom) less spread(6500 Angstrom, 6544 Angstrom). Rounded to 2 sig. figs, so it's 0.14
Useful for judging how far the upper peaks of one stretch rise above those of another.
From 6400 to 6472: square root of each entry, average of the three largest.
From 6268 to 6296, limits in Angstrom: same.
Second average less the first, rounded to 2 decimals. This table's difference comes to -0.37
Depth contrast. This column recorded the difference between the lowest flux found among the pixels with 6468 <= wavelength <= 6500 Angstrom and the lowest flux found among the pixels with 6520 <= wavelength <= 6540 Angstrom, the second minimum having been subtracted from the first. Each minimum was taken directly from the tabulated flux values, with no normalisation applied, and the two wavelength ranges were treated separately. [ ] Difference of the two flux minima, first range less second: -2.3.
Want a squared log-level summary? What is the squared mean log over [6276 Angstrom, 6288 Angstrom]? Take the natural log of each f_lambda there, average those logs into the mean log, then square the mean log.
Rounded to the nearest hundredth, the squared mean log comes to 4.84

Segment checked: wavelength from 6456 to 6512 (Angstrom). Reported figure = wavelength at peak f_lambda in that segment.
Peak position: 6510 Angstrom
